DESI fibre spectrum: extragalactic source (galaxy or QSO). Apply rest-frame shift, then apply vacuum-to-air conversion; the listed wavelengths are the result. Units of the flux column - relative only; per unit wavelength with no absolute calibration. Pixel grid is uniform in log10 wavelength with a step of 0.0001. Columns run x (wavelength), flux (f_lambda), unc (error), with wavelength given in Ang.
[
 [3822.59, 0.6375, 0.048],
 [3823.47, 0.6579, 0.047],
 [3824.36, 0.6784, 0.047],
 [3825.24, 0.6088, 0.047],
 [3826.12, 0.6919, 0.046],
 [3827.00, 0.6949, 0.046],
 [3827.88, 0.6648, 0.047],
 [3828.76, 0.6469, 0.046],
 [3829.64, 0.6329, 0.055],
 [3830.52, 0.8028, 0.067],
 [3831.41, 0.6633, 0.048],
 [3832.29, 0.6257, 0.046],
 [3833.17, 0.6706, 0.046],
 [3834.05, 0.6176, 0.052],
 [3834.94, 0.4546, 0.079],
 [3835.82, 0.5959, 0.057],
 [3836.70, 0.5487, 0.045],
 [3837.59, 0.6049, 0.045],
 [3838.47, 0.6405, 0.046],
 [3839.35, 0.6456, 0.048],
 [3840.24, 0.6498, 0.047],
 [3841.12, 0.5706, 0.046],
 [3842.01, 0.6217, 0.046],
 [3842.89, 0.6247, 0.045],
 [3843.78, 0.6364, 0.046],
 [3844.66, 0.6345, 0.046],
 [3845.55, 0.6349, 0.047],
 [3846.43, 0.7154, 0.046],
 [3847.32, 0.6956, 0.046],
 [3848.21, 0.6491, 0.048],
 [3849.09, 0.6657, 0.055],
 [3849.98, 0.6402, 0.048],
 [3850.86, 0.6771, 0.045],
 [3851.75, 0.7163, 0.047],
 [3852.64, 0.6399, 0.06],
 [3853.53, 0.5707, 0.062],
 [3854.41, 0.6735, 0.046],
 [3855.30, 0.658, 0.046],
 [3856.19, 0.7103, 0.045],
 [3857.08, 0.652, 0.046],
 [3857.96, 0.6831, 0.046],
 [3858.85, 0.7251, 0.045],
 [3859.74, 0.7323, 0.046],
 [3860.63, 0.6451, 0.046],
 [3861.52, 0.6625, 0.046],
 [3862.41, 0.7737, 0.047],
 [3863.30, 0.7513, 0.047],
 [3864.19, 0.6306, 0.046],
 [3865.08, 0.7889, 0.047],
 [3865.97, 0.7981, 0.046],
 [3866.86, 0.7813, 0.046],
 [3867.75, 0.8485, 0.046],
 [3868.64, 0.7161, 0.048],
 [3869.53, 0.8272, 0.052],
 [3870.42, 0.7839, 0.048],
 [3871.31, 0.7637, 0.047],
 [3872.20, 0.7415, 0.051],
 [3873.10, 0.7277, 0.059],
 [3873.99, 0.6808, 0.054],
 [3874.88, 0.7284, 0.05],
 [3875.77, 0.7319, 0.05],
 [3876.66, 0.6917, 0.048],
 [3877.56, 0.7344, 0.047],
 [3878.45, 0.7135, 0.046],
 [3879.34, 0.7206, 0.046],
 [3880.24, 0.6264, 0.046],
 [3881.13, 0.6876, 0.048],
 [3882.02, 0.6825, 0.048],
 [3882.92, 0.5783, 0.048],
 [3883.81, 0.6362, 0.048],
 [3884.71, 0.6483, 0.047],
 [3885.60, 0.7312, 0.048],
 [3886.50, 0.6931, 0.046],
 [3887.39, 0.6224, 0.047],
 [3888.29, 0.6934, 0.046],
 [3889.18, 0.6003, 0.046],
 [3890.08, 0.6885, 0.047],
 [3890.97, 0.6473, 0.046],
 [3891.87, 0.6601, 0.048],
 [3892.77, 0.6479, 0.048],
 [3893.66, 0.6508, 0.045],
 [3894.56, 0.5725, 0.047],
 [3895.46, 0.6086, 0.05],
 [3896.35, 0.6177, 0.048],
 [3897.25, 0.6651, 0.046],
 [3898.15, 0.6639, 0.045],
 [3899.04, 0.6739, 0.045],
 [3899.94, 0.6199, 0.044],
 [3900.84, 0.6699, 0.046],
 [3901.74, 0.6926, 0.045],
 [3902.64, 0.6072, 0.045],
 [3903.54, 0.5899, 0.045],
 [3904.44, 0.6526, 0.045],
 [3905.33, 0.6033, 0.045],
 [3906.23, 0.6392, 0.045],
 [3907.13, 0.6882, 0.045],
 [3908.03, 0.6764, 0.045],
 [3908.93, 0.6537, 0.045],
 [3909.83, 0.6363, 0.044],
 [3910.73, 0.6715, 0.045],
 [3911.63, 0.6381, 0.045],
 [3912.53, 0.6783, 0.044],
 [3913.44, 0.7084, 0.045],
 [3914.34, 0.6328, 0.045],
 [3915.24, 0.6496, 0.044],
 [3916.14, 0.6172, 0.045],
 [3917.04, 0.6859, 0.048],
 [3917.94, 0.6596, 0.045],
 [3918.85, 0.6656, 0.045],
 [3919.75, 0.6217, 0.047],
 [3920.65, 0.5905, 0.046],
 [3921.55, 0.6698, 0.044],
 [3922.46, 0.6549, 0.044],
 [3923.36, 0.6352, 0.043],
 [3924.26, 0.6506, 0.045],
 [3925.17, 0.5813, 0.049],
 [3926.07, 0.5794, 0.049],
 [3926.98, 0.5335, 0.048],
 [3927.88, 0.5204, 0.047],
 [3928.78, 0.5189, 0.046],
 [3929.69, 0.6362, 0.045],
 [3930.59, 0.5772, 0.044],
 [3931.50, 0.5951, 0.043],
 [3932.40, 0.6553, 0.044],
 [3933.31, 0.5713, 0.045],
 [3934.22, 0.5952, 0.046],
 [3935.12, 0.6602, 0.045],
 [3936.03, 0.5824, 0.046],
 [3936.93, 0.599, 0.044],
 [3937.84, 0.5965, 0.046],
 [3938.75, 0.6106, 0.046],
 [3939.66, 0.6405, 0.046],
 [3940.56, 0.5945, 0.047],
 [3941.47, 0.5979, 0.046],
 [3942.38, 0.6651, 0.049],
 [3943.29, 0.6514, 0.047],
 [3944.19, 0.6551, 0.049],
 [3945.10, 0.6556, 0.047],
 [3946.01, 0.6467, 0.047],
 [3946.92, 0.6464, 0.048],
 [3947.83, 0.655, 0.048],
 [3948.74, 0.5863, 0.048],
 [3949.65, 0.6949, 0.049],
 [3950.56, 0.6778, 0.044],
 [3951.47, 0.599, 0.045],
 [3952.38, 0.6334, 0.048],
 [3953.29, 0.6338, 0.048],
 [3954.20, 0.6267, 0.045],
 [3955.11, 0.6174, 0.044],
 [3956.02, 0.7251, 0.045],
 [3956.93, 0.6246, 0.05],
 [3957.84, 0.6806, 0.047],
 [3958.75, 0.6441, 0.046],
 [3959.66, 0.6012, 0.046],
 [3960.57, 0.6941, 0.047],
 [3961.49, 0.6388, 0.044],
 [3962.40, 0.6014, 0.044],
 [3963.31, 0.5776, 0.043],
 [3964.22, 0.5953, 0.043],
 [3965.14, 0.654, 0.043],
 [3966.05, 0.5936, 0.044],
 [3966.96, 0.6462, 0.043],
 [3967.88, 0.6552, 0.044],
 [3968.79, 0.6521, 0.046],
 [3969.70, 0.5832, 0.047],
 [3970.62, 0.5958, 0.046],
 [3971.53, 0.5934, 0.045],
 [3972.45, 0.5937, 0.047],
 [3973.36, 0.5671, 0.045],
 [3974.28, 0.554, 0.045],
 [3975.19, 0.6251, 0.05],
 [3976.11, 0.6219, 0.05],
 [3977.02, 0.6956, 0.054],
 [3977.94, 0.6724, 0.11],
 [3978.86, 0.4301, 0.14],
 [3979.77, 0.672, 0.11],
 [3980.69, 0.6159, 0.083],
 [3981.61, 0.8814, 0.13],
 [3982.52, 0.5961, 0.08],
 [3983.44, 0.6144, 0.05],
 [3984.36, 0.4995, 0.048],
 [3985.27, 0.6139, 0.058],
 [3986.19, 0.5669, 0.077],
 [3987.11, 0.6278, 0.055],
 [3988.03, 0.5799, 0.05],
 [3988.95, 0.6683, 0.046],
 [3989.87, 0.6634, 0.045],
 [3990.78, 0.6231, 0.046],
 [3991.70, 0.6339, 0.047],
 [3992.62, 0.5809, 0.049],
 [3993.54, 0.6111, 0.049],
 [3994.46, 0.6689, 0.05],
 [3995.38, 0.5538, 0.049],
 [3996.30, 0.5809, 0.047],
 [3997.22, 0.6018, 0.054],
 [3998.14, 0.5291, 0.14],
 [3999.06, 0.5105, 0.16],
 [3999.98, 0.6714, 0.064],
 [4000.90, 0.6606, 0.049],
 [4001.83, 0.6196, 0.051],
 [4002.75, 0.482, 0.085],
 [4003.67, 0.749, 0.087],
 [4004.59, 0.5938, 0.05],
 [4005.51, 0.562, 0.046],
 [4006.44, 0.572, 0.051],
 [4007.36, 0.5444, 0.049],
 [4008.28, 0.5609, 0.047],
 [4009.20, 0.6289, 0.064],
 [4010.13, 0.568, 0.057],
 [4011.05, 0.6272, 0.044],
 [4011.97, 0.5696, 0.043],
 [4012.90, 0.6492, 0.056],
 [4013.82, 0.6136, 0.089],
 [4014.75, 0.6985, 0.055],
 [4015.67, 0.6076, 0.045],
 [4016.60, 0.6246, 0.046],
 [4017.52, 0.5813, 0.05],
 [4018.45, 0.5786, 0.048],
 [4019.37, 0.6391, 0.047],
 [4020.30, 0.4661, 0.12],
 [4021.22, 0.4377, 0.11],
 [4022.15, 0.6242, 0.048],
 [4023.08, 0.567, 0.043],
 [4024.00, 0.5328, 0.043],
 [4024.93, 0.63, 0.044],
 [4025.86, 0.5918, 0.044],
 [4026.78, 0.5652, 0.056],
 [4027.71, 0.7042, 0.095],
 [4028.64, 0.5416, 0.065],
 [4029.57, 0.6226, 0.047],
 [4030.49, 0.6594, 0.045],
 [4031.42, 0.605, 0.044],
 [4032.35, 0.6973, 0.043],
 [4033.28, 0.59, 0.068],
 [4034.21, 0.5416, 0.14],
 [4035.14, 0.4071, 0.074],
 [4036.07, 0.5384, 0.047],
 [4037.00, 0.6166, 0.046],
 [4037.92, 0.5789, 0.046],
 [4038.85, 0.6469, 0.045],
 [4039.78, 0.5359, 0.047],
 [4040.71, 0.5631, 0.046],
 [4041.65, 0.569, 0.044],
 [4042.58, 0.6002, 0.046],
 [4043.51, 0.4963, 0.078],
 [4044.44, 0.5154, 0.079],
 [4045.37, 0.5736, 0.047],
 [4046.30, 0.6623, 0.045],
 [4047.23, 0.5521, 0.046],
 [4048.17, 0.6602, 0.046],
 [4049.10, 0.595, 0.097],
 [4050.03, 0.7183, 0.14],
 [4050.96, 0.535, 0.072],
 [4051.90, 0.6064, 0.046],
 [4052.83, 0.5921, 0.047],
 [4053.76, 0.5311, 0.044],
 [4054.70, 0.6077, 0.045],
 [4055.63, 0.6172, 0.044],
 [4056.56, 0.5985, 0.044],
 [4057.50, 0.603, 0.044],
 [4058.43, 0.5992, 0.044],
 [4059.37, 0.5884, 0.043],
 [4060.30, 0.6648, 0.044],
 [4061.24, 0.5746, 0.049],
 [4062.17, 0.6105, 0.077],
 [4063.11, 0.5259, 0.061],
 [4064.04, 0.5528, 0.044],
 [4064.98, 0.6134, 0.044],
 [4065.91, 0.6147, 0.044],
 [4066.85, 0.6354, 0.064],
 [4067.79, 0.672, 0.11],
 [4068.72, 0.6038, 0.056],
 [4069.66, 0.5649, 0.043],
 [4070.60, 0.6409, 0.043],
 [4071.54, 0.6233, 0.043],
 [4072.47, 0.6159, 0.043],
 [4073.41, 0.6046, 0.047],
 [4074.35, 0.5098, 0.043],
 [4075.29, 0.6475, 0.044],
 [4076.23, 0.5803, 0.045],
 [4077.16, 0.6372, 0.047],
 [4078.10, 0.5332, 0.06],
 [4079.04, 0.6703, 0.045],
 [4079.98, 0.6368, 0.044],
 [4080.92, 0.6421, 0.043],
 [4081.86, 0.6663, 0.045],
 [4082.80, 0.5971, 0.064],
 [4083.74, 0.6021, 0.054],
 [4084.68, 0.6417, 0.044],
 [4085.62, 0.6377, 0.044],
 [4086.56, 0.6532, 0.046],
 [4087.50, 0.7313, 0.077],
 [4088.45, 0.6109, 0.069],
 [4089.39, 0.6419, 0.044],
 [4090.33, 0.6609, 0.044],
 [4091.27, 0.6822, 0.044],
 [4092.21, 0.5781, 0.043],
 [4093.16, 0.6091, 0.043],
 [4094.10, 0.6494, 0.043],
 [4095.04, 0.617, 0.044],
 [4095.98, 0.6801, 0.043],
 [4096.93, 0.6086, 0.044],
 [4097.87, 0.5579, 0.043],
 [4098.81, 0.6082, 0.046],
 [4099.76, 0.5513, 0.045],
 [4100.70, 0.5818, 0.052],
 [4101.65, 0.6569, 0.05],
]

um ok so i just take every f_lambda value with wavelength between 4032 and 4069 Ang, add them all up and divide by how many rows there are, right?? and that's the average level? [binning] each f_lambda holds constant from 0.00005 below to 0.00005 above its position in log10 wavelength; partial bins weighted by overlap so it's 0.590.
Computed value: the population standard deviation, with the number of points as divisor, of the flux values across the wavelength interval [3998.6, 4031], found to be 0.07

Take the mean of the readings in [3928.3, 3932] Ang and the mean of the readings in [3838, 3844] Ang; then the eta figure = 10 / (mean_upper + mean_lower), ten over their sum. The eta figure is 8.27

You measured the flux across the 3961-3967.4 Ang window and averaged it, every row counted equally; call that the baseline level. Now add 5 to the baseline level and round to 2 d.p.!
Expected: 5.62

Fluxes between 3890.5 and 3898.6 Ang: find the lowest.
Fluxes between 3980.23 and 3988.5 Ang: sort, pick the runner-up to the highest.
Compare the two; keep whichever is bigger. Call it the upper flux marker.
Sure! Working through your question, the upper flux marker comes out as 0.628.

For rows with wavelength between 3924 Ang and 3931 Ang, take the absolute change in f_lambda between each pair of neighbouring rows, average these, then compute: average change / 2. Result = 0.022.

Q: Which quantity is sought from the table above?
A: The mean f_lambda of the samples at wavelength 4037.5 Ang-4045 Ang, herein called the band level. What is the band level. 0.563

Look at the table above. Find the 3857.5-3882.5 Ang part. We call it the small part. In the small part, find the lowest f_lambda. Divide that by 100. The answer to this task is 0.0063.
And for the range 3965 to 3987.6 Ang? 0.0043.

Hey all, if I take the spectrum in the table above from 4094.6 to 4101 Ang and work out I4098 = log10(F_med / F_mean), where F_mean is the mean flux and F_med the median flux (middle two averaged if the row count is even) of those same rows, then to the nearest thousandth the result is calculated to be 0.005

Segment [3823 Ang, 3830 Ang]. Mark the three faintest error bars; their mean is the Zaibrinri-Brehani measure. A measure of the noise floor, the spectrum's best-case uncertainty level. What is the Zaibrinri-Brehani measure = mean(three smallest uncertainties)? 0.0460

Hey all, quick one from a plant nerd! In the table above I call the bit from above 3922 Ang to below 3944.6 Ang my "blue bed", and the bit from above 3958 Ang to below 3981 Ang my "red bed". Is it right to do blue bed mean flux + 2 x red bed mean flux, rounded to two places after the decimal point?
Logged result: 1.84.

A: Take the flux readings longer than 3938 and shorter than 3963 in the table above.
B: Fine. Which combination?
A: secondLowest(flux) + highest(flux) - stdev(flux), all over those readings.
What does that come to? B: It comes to 1.29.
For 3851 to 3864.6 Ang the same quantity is 1.35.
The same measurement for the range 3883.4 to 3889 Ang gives 1.33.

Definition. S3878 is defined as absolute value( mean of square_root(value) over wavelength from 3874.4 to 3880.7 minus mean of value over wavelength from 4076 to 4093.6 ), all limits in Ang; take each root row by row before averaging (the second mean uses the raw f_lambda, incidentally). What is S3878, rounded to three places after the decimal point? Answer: 0.208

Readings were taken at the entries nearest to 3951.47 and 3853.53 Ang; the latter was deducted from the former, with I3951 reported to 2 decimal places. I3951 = 0.03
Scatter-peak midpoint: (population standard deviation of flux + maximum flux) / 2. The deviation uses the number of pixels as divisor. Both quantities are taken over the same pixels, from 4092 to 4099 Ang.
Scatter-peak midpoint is 0.358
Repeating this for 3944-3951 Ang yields 0.362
